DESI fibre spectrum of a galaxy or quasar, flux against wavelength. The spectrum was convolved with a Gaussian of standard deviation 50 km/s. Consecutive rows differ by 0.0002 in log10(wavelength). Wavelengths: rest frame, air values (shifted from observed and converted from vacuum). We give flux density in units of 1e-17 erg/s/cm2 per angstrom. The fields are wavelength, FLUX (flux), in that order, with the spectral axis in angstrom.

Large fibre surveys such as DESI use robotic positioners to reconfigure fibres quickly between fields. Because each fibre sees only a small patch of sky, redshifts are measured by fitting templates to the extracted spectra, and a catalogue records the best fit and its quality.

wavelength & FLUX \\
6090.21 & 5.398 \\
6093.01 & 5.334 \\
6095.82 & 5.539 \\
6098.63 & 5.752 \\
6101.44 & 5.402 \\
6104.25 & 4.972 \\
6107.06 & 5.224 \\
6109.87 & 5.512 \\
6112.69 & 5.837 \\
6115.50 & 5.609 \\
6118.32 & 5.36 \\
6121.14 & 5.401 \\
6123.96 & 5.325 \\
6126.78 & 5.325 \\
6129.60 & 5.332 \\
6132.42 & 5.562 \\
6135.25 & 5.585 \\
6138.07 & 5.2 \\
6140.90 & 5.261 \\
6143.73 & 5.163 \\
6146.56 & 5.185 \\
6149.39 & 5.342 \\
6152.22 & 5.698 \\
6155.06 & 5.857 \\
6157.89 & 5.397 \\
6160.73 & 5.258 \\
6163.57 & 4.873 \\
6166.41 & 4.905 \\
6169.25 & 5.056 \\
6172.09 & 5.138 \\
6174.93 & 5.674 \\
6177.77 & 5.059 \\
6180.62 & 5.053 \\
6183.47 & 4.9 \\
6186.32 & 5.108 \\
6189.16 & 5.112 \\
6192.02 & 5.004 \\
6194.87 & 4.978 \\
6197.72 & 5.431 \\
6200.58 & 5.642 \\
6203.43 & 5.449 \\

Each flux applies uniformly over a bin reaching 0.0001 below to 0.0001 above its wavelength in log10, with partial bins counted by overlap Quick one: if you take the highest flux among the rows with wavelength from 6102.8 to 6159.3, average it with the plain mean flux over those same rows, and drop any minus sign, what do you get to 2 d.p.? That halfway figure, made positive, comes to 5.63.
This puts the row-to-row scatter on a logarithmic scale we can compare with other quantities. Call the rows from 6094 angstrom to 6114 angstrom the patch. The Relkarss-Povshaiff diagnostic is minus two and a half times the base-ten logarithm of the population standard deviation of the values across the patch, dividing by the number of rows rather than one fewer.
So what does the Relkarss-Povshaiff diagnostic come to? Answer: 1.4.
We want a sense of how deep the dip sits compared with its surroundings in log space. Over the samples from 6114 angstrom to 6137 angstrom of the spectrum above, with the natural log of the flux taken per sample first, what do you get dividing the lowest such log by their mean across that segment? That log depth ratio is 0.988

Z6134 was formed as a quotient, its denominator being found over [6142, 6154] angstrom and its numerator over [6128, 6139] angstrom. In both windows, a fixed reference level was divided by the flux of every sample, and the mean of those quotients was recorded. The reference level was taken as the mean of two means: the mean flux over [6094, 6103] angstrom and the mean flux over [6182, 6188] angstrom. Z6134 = 0.99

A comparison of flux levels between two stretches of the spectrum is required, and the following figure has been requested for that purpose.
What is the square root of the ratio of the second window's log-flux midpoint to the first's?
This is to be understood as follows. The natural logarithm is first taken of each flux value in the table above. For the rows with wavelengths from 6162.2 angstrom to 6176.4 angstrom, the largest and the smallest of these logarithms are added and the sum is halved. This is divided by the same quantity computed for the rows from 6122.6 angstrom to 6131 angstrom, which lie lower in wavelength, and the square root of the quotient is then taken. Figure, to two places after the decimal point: 1.00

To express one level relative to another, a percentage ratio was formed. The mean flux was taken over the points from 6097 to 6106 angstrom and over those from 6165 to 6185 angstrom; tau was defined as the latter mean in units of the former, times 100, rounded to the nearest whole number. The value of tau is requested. 95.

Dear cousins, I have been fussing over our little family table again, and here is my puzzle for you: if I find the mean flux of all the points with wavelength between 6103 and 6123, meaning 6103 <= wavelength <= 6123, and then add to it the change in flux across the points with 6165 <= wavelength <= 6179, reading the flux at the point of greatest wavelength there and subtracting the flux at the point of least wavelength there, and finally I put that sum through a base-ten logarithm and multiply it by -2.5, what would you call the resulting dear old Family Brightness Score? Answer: -1.865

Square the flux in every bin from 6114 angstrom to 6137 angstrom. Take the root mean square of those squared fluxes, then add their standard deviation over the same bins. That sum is 31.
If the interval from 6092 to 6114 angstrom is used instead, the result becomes 33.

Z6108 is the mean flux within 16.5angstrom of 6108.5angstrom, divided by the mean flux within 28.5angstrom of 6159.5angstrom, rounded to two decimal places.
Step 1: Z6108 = 1.03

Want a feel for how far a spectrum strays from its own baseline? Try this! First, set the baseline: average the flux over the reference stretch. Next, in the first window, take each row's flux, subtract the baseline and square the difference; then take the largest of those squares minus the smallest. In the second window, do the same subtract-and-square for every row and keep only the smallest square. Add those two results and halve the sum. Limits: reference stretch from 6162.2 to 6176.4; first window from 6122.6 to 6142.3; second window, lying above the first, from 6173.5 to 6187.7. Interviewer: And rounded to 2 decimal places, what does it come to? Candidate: 0.10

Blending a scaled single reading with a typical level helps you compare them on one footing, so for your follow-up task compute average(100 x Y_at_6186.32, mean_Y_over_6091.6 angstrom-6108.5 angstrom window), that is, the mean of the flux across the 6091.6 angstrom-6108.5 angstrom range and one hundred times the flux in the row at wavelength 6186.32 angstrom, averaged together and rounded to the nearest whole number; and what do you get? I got 258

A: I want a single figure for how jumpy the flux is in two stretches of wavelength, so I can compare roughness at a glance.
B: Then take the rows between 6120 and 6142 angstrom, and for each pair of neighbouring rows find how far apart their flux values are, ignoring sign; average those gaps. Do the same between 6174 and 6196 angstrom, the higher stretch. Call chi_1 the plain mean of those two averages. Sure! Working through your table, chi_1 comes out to 0.136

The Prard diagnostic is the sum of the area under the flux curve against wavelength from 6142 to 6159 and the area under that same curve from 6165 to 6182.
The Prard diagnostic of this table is 180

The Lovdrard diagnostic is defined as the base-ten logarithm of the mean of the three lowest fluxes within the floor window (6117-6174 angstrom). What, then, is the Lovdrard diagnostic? 0.694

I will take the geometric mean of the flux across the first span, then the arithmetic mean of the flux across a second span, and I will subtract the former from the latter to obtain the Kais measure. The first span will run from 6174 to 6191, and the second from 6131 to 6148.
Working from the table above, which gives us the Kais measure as 0.18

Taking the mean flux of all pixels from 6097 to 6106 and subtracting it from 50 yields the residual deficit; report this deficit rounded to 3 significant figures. 44.6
